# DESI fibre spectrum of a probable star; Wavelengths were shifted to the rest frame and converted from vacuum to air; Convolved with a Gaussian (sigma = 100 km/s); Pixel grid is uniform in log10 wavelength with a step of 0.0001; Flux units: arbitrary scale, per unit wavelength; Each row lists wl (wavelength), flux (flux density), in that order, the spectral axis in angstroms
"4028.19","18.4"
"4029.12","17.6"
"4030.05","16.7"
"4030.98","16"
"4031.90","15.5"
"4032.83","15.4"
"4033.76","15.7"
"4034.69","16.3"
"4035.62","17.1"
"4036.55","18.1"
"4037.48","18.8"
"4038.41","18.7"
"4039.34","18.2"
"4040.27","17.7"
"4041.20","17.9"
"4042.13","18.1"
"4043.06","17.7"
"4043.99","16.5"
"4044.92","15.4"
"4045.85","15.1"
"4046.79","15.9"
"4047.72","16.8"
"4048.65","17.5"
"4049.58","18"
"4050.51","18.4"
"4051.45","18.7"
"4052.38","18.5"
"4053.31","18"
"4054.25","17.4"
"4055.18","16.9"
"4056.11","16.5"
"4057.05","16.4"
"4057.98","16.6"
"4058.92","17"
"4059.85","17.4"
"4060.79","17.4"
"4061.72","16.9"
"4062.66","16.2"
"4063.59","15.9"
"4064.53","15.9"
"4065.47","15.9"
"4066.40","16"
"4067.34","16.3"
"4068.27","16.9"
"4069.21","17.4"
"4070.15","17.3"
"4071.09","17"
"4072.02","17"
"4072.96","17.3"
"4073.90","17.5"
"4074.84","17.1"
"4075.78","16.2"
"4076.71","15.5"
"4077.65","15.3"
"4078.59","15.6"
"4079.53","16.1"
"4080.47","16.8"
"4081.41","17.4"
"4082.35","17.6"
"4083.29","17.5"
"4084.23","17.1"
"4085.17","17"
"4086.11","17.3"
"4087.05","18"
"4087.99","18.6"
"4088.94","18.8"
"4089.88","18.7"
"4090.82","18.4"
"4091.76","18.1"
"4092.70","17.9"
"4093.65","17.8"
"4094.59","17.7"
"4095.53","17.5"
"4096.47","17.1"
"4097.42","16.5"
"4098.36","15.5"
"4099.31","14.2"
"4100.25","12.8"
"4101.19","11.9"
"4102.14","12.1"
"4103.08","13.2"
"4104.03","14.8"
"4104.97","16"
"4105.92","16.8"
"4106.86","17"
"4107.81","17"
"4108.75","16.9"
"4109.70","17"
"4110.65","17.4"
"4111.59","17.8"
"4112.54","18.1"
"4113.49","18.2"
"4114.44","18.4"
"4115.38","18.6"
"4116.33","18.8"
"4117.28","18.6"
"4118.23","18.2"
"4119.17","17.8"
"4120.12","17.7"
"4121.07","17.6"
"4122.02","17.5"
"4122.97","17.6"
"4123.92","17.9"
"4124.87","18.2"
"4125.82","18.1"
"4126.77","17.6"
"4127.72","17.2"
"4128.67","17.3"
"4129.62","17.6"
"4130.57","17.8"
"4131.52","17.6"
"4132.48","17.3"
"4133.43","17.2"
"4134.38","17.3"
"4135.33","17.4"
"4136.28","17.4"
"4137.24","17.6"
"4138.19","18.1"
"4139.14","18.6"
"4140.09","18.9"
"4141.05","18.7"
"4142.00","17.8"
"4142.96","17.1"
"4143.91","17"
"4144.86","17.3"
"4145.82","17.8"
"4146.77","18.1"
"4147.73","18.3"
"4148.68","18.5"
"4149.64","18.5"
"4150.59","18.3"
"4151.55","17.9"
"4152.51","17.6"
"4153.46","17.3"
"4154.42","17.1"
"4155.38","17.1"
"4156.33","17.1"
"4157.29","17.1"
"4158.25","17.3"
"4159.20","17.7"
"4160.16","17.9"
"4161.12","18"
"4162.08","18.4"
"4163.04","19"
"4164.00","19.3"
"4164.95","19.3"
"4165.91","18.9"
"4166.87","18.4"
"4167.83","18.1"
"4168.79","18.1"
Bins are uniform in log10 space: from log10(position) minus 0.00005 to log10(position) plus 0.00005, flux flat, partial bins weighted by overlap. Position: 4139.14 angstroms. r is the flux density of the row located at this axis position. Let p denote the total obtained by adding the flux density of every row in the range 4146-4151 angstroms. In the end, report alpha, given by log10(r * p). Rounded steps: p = 92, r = 18.6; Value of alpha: 3.23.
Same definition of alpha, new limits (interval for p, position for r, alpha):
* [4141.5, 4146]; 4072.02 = 3.17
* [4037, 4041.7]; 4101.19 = 3.04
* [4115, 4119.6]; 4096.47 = 3.20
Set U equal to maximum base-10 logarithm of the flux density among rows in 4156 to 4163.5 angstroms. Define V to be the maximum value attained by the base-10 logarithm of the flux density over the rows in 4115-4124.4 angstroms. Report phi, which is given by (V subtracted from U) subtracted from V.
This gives 1.27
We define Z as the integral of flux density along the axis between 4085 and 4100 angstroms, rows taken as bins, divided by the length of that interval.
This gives 17.4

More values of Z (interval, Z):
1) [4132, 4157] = 17.7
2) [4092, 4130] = 16.9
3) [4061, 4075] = 16.7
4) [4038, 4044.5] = 17.8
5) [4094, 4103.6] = 14.9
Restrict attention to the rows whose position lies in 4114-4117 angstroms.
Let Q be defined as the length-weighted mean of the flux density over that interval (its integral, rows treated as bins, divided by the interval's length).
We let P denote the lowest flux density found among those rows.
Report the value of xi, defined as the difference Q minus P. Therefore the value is 0.22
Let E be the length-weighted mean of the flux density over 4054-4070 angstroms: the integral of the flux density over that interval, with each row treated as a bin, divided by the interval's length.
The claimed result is 16.7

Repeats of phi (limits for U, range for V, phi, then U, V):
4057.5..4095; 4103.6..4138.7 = 1.27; 1.27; 1.27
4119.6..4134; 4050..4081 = 1.28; 1.26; 1.27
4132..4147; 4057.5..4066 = 1.20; 1.28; 1.24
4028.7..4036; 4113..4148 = 1.31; 1.25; 1.28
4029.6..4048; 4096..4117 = 1.27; 1.27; 1.27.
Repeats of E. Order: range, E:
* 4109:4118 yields 18.1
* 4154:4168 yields 18.1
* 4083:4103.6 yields 16.5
